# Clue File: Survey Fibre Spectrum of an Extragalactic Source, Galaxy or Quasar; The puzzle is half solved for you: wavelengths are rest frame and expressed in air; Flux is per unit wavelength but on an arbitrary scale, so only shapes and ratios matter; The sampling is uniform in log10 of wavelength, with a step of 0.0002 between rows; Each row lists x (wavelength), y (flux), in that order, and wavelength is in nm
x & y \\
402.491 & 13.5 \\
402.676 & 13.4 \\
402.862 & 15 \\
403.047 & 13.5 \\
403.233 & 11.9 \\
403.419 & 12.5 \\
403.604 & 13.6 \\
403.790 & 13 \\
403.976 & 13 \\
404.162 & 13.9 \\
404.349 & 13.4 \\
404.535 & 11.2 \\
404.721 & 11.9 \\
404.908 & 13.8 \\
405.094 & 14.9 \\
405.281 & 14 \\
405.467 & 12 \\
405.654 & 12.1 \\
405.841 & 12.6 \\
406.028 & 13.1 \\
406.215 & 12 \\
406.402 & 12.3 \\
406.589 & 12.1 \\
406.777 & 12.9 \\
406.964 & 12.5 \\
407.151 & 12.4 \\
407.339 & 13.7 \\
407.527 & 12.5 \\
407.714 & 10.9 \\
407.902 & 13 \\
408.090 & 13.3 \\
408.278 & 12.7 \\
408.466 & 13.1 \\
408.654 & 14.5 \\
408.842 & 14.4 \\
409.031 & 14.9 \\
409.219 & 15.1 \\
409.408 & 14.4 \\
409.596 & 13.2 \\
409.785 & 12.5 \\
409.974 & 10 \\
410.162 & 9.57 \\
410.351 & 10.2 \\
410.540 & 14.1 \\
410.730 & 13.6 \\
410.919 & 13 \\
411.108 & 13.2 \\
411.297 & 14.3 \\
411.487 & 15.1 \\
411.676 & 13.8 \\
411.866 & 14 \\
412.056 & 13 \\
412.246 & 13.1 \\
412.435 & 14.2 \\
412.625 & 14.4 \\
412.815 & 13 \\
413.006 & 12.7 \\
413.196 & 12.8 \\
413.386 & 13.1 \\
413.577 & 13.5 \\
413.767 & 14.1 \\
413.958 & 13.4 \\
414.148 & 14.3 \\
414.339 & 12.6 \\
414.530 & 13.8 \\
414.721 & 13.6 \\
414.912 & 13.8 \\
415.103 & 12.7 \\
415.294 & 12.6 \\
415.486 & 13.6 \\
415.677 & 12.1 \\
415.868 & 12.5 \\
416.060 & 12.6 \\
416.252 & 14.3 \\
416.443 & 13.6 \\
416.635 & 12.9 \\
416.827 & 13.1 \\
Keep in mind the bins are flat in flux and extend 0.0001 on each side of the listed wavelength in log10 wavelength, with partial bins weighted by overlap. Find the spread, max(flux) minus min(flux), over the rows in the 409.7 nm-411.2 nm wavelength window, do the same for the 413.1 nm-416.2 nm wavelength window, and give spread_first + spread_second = 6.7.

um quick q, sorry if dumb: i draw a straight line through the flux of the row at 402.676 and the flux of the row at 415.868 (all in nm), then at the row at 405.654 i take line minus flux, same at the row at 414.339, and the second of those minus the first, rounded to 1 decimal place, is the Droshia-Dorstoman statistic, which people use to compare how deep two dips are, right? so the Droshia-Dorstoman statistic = -1.1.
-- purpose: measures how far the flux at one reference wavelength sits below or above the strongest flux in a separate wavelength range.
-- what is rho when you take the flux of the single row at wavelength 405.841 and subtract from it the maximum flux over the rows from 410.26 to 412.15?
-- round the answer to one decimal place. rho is -2.5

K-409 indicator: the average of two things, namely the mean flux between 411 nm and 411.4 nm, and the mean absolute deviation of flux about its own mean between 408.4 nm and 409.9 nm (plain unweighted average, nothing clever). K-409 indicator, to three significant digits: 7.28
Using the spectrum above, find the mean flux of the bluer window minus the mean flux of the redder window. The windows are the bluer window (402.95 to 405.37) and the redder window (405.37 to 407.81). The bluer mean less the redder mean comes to 0.7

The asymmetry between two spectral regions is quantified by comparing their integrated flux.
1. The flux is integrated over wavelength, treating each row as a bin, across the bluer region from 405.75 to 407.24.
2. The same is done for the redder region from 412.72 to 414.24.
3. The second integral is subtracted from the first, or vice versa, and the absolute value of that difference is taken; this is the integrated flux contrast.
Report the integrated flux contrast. 1.7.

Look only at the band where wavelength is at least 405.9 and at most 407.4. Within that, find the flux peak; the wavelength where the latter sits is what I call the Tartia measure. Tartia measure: 407.339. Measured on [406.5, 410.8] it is 409.219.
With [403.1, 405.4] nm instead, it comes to 405.094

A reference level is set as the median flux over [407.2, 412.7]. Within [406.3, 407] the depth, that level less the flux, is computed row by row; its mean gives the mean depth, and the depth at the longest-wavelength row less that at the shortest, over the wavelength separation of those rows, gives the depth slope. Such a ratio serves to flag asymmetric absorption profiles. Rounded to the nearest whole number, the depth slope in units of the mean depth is 0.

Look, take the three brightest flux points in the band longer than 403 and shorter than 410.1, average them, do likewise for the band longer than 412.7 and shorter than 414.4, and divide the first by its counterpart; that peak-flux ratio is 1.07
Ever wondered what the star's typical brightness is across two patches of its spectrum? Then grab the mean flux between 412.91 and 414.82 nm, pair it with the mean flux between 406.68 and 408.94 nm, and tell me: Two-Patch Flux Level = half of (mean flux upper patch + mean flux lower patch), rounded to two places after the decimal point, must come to 13.19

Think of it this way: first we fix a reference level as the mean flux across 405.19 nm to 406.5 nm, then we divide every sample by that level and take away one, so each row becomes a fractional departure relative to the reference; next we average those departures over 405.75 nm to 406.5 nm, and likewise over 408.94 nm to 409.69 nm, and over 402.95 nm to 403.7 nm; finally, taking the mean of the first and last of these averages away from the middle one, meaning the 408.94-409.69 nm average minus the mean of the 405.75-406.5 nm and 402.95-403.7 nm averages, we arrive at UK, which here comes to 0.14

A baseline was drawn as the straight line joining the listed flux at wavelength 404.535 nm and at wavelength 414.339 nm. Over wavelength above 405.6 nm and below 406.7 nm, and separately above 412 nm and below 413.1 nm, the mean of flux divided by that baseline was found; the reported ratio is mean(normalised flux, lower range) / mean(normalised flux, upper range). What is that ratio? 1.00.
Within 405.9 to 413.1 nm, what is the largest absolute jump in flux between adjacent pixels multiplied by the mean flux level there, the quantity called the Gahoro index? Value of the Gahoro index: 51.0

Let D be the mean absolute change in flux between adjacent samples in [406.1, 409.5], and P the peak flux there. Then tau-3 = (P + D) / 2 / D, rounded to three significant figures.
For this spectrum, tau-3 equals 11.0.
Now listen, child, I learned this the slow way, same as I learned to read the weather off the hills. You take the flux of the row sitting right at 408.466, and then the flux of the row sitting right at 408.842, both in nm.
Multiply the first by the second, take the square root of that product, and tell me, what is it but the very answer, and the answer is 13.7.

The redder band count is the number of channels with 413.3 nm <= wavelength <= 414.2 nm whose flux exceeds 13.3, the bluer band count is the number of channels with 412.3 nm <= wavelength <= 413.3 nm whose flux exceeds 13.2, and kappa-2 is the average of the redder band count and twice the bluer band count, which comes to 4.0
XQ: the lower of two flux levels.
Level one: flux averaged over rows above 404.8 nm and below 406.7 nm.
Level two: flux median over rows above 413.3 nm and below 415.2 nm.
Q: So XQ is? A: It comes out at 12.9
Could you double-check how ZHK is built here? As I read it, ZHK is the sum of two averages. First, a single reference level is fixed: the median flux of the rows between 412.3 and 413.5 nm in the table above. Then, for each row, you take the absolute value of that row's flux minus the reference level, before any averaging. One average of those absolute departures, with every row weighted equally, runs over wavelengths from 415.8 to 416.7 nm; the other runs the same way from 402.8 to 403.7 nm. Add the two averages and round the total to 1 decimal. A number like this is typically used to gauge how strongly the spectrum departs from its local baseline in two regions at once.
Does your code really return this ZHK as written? 1.5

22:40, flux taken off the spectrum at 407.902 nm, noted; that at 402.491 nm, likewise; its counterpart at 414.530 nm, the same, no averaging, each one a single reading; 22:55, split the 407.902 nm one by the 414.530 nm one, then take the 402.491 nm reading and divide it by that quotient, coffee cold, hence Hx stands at 14.3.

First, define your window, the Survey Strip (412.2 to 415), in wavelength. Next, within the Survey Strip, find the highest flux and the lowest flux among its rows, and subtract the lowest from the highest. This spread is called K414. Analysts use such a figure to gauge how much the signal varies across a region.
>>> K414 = 1.8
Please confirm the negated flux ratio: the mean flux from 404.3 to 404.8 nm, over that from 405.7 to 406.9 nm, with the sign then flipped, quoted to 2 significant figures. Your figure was -0.97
